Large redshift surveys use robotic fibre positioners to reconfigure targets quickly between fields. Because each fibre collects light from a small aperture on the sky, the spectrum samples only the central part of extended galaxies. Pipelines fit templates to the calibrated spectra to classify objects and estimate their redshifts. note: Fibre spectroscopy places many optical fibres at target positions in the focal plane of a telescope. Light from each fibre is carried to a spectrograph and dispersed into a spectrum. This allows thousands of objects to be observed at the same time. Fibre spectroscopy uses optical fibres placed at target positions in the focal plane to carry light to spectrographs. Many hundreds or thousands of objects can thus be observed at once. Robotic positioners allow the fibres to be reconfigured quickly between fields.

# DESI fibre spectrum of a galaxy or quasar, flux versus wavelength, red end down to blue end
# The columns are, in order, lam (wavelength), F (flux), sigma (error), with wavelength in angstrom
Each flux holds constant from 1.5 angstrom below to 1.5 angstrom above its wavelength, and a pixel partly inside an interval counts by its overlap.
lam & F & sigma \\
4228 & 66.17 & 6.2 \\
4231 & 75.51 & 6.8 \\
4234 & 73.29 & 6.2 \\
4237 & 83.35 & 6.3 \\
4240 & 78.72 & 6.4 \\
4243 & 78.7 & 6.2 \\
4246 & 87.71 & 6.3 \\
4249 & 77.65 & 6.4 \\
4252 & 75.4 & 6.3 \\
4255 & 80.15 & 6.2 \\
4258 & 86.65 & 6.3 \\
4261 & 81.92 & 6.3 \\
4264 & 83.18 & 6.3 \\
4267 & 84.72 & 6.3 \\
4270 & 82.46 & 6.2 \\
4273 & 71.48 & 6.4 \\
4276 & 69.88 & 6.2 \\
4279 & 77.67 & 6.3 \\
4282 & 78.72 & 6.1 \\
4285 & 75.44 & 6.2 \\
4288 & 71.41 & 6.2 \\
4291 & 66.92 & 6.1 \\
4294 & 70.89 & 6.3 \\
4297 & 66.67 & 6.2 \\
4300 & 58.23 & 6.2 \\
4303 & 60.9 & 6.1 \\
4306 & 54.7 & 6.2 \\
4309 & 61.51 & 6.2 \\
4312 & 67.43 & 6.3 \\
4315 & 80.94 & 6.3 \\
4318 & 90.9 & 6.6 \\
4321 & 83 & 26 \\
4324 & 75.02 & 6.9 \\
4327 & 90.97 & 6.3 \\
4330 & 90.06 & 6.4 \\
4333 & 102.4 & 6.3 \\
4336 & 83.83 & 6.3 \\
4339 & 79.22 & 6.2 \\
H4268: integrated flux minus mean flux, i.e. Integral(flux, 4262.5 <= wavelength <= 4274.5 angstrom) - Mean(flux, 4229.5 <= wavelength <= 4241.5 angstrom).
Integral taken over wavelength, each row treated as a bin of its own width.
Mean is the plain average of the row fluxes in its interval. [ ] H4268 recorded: 888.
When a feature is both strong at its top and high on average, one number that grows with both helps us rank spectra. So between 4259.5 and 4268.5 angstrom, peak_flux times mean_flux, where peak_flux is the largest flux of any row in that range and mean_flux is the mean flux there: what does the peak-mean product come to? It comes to 7055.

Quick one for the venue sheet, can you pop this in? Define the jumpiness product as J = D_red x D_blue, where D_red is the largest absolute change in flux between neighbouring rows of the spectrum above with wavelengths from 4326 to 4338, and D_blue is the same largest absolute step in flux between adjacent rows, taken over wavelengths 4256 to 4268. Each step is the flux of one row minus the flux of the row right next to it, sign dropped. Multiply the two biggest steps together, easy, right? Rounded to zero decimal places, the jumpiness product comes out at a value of 88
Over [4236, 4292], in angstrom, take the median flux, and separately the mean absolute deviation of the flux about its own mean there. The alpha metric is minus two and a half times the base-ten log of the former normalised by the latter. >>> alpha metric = -3.12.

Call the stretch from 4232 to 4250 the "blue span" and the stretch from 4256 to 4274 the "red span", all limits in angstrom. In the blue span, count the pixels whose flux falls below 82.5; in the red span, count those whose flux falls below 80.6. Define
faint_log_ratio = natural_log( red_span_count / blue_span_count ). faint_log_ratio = -1.4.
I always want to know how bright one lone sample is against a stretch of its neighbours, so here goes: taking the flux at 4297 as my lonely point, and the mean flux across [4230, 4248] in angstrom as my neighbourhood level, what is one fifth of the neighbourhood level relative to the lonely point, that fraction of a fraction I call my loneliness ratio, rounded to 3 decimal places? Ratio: 0.239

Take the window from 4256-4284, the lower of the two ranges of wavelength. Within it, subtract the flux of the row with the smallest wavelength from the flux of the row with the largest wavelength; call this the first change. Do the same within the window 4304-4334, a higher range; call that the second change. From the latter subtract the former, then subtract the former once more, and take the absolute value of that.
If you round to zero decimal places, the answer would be 64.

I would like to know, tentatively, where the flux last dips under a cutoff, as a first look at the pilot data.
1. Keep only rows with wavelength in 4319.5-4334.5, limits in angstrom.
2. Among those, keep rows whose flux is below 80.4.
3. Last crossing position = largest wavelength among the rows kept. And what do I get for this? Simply 4324 angstrom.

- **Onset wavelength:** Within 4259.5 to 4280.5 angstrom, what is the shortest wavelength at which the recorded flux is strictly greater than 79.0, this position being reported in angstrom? 4261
